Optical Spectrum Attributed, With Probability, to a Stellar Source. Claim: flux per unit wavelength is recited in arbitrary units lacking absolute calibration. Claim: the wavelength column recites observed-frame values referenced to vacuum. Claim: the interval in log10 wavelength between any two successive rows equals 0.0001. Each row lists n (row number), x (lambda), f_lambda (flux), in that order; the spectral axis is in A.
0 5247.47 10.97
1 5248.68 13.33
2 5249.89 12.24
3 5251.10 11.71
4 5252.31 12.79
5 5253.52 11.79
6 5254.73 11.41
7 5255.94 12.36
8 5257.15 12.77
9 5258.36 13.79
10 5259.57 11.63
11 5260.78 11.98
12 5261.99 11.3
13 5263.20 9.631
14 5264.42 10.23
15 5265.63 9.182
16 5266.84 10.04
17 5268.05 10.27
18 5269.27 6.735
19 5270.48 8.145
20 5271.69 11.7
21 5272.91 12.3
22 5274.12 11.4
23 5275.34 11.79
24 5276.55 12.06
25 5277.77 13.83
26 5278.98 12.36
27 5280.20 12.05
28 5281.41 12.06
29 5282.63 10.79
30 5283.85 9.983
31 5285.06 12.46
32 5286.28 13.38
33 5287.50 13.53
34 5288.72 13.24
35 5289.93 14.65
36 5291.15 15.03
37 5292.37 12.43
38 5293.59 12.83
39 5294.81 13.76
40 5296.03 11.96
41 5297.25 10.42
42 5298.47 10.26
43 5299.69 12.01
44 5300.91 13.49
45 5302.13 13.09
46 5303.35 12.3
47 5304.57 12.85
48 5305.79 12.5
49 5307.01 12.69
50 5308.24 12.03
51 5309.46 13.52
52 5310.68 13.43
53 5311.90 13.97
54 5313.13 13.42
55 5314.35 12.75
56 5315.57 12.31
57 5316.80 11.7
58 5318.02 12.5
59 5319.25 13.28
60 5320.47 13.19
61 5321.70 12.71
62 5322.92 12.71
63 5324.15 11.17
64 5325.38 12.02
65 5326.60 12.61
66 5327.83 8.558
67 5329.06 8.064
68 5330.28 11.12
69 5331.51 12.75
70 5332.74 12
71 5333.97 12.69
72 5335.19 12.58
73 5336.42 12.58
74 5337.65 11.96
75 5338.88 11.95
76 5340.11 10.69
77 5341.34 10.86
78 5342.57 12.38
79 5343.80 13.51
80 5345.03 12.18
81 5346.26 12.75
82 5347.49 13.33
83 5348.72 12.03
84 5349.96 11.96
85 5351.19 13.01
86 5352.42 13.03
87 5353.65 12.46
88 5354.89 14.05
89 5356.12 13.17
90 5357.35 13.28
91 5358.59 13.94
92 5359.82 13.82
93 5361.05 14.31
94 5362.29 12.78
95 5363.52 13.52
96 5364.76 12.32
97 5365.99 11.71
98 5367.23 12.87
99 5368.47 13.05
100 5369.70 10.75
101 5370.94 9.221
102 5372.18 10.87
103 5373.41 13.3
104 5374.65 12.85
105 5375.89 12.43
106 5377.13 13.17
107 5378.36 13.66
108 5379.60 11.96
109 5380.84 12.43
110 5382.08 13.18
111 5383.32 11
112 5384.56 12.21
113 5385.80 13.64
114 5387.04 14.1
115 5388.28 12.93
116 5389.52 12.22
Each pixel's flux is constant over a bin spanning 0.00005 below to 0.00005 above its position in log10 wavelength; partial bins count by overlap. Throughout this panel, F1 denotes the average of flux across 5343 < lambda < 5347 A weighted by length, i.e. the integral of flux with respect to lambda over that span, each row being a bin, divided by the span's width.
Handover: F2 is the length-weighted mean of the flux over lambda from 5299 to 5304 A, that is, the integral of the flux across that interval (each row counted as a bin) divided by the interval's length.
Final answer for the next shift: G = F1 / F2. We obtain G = 1.01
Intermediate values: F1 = 12.8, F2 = 12.7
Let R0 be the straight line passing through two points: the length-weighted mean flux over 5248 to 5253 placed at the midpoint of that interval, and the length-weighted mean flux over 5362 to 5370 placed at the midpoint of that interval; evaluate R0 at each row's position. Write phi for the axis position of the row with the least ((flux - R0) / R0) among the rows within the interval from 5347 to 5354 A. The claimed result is 5349.96 A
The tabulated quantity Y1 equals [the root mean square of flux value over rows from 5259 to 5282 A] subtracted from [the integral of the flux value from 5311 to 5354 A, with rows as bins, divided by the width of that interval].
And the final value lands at 1.10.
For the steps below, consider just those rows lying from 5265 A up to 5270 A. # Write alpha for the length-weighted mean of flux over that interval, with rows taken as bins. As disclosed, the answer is 9.0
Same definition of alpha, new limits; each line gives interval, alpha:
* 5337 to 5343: 11.5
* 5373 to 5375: 13.1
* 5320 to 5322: 12.9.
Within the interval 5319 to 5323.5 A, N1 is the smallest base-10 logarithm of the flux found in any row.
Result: 1.10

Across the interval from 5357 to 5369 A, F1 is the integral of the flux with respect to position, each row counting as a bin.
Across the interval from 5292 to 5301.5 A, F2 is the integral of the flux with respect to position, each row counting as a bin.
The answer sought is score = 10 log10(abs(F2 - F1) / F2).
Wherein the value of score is -4.3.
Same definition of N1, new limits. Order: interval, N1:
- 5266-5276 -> 0.83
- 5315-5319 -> 1.07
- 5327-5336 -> 0.91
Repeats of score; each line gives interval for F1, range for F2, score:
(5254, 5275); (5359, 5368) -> -0.2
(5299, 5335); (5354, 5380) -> -4.7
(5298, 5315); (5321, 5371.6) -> -1.9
